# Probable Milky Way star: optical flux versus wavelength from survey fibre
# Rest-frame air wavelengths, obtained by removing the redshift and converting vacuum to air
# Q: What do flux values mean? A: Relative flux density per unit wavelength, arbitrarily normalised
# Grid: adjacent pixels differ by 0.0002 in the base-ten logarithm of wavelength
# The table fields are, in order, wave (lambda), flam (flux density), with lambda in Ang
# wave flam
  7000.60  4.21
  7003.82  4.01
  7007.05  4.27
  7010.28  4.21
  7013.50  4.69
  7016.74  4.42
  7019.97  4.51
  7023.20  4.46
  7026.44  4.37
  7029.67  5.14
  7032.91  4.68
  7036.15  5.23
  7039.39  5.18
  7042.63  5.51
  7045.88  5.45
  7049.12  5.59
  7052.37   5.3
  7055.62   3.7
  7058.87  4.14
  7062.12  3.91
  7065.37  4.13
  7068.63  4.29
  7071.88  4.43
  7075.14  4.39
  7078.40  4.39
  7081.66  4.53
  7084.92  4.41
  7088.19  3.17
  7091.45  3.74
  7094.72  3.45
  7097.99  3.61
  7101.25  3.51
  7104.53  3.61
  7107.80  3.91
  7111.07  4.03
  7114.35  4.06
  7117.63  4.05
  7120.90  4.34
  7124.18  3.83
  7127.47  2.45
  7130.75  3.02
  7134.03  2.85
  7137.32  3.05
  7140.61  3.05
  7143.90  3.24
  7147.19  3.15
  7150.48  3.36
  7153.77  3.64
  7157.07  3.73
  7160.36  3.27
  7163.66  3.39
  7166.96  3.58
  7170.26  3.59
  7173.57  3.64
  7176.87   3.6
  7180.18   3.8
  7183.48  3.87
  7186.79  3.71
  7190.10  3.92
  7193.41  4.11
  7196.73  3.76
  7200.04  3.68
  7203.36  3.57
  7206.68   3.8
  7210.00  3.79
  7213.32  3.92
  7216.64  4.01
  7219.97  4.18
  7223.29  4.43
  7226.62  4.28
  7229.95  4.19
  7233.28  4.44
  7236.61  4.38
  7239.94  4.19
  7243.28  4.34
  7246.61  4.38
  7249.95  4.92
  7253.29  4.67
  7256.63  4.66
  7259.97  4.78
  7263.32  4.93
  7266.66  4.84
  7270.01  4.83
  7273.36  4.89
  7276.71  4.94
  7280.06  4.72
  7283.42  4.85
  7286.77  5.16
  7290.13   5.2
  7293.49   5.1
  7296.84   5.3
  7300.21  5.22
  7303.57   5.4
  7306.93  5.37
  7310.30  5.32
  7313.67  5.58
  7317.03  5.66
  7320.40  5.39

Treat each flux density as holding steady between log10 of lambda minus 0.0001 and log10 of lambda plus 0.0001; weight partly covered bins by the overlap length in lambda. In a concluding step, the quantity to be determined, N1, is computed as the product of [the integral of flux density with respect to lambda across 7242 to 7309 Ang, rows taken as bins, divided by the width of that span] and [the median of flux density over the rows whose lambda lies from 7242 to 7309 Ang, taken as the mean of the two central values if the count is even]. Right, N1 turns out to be 24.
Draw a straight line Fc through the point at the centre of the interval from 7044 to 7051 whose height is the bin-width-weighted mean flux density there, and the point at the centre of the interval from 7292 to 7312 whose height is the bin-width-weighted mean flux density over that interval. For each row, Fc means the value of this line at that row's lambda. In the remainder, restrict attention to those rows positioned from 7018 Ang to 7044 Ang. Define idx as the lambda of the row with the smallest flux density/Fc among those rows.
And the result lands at 7026.44 Ang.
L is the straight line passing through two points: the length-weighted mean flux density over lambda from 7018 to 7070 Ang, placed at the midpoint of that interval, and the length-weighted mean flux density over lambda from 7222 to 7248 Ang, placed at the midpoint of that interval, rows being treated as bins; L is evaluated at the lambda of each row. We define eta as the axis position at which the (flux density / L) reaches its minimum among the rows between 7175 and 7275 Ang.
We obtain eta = 7176.87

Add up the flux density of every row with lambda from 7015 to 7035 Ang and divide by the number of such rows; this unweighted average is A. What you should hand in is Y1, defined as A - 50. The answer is -45.4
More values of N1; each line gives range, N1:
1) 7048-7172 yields 14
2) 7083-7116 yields 14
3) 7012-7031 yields 21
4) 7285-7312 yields 28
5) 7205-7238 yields 17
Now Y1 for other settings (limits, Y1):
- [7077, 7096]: -46.1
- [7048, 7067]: -45.5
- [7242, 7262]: -45.4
